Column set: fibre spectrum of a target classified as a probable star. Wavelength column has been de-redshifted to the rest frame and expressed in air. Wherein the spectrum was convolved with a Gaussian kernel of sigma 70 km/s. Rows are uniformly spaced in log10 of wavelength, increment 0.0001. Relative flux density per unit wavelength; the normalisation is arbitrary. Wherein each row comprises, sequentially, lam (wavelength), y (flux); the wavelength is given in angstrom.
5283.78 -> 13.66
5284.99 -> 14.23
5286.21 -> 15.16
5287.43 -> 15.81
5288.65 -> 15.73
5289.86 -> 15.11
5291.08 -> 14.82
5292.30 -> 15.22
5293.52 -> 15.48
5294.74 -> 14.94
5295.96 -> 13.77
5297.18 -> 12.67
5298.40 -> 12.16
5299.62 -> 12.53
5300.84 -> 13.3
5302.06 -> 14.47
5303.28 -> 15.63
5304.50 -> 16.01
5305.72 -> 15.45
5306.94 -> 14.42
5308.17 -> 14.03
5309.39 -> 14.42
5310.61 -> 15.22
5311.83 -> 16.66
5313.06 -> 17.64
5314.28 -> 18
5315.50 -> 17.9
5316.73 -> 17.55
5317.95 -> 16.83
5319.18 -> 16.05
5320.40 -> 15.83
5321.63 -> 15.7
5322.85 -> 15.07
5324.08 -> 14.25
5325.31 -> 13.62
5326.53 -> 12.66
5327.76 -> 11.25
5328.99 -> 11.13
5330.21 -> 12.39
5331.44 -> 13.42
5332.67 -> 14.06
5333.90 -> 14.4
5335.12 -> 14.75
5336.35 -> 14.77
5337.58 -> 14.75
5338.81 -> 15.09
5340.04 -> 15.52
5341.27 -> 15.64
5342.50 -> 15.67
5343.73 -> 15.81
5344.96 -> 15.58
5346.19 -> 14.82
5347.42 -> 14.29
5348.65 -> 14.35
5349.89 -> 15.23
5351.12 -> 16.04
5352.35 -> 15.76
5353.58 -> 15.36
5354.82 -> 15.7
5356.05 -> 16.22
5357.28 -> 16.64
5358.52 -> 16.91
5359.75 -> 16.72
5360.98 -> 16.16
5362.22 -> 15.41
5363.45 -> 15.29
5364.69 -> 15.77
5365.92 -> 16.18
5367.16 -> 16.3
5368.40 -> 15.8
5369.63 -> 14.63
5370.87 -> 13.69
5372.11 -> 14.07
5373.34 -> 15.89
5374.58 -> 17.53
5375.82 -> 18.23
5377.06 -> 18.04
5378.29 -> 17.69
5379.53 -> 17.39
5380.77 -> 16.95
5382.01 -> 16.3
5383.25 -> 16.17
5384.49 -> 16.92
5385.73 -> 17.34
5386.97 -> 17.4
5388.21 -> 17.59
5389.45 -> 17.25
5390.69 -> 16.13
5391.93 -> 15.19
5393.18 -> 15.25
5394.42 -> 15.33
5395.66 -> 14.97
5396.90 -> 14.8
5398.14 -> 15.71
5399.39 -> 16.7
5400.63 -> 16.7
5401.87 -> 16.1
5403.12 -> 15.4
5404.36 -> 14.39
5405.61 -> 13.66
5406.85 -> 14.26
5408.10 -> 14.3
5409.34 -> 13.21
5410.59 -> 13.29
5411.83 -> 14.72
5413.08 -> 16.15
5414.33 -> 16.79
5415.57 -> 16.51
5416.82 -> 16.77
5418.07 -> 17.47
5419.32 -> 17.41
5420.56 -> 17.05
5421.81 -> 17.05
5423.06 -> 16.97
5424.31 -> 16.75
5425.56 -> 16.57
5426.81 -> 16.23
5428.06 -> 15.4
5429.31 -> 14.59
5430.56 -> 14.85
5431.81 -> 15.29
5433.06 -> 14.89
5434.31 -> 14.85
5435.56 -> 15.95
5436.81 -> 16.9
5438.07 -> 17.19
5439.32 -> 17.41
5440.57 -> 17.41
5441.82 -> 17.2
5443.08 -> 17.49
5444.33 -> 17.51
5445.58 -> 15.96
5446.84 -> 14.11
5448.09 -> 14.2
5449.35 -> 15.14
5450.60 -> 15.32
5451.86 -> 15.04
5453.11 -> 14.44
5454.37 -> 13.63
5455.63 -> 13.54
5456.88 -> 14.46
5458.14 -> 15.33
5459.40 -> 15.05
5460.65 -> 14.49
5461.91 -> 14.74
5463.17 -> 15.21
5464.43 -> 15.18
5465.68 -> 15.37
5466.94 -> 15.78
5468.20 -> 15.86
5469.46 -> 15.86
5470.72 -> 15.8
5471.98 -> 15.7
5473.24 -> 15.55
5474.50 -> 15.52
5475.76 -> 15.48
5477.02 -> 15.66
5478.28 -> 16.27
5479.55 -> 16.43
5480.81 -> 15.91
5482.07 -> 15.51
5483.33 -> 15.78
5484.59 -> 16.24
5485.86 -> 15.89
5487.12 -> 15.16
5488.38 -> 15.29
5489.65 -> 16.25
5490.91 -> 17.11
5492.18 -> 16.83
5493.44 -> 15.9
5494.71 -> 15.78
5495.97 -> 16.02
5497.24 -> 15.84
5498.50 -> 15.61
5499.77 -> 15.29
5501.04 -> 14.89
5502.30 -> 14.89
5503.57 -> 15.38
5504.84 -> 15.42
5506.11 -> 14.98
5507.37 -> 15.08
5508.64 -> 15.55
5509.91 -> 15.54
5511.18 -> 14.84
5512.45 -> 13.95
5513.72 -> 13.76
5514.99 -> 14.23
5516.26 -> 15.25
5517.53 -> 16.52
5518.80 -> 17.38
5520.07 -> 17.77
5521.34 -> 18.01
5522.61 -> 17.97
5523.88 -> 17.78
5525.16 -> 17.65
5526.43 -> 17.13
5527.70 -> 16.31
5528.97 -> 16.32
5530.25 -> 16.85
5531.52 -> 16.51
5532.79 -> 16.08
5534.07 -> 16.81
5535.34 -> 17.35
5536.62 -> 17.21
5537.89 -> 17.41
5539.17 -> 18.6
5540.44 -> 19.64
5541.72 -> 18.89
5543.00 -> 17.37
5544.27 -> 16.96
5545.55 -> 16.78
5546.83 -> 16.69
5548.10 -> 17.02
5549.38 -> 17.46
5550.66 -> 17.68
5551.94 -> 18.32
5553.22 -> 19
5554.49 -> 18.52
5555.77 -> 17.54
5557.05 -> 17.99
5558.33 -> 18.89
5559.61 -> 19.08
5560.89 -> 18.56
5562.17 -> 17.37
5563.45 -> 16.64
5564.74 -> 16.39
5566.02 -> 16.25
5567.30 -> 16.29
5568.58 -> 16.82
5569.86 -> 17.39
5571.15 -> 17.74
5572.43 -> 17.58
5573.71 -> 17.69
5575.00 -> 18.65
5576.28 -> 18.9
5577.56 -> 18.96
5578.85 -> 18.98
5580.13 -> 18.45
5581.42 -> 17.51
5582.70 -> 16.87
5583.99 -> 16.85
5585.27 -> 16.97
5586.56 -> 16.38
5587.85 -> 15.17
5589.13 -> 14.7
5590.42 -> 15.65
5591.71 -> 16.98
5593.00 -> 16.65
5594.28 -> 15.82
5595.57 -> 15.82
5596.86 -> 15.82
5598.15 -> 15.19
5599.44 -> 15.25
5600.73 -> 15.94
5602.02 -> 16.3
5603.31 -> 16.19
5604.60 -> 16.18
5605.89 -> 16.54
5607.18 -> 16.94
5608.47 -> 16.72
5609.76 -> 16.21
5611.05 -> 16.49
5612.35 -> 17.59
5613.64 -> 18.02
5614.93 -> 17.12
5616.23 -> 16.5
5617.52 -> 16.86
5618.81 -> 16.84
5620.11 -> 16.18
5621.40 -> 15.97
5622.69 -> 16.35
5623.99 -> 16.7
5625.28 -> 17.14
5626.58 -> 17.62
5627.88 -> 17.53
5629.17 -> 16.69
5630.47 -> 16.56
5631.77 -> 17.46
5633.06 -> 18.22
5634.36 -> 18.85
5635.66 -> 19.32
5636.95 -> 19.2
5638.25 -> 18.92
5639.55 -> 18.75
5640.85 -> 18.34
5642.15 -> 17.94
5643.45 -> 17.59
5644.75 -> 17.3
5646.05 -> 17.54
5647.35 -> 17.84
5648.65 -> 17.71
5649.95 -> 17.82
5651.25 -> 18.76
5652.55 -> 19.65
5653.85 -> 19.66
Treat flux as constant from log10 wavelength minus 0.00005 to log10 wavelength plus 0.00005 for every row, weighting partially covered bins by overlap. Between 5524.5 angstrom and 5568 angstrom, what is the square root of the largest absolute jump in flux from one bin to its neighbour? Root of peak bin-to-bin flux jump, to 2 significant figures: 1.2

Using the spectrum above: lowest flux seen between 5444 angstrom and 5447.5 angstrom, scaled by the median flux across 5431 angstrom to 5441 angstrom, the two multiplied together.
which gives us 232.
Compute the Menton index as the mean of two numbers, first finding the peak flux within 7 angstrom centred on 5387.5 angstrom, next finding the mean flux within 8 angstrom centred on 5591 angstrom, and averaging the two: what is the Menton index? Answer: 16.7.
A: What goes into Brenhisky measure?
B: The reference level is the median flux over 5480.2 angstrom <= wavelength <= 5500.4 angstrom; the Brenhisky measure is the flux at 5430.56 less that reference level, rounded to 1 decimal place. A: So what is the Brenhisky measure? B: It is -1.0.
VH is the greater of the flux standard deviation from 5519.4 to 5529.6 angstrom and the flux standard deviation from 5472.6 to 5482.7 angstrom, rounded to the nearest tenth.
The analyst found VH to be 0.7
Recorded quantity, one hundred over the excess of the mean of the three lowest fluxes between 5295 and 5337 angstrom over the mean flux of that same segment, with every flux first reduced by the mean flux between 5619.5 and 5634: -32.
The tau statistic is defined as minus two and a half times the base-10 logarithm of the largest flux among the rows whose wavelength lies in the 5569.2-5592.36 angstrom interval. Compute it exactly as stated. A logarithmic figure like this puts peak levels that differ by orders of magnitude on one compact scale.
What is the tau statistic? -3.20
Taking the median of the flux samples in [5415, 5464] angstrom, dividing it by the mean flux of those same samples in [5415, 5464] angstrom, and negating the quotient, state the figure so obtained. -0.97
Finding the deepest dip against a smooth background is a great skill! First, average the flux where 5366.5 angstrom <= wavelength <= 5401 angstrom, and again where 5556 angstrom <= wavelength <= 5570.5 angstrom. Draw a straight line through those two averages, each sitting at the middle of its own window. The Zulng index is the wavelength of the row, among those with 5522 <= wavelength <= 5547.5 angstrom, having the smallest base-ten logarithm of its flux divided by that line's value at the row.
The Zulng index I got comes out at 5532.79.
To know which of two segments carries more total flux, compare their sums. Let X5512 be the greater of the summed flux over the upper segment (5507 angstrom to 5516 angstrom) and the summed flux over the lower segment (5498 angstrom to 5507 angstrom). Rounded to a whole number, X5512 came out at 106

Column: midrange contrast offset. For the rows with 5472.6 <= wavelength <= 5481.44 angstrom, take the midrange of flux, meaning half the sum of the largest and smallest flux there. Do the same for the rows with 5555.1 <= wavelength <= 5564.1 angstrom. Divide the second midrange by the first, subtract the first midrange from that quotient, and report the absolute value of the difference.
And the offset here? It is 14.8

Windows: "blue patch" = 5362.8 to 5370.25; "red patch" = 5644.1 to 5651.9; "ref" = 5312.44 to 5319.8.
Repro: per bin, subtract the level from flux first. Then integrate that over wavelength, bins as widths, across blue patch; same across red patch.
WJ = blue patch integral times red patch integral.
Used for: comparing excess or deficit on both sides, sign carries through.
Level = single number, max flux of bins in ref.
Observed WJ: 23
